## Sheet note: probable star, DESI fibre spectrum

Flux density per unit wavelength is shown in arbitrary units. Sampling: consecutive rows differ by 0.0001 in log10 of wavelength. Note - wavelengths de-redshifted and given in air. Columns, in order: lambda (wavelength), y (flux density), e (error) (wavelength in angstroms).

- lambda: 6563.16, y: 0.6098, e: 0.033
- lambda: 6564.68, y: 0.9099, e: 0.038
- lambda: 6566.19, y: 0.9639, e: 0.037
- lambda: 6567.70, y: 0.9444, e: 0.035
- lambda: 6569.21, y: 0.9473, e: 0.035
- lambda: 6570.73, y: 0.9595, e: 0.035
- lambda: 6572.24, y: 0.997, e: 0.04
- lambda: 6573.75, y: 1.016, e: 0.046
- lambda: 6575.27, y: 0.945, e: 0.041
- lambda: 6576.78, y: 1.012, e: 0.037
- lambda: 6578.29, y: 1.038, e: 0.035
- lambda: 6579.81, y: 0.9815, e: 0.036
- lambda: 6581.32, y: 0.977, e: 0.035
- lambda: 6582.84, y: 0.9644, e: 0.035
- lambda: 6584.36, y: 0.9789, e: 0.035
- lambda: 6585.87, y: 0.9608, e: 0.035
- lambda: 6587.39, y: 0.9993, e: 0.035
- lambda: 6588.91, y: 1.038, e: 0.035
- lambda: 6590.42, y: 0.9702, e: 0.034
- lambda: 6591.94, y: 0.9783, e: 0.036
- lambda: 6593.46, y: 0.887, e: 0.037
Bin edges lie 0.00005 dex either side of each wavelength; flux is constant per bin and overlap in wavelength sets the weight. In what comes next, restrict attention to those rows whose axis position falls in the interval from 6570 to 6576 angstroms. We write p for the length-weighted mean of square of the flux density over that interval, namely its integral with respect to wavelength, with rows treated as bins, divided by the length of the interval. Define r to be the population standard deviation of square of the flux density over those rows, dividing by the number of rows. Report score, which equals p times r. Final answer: 0.054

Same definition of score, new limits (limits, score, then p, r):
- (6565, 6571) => 0.014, 0.90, 0.016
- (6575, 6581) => 0.069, 1.00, 0.069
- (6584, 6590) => 0.057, 0.99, 0.057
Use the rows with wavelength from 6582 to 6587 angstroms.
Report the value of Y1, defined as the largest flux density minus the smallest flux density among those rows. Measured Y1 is 0.018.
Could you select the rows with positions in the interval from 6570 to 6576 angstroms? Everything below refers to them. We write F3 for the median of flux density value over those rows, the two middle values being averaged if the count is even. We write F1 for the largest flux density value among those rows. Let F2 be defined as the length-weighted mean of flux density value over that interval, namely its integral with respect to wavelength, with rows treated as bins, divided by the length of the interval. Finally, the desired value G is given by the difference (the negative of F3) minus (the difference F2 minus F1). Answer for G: -0.942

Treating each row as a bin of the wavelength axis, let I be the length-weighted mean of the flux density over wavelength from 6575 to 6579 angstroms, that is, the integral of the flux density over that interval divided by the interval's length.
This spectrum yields 1.01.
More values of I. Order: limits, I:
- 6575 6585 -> 0.99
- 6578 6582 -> 0.99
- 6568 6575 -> 0.97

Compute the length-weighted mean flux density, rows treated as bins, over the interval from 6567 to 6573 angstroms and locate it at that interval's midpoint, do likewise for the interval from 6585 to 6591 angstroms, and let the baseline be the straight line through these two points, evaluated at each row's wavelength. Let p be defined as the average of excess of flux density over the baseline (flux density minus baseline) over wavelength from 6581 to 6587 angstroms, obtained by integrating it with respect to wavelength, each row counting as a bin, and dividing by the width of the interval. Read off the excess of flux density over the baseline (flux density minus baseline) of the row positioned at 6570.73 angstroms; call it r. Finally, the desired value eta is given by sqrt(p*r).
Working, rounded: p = -0.015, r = -0.004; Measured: 0.0081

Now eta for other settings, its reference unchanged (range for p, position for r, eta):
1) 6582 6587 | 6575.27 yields 0.0214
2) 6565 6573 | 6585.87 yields 0.0059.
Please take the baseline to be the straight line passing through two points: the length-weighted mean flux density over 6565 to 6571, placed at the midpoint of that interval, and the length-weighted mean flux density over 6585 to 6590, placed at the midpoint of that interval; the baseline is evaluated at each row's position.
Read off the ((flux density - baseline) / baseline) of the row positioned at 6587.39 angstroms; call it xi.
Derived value 0.00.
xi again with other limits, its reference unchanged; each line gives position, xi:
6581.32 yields -0.01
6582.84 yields -0.02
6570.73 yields 0.00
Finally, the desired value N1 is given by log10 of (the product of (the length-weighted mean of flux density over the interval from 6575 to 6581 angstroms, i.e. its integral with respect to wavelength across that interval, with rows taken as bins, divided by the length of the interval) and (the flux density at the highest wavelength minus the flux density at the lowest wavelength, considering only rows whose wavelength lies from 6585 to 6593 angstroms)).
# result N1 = -1.76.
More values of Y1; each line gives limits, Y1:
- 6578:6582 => 0.061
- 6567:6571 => 0.015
